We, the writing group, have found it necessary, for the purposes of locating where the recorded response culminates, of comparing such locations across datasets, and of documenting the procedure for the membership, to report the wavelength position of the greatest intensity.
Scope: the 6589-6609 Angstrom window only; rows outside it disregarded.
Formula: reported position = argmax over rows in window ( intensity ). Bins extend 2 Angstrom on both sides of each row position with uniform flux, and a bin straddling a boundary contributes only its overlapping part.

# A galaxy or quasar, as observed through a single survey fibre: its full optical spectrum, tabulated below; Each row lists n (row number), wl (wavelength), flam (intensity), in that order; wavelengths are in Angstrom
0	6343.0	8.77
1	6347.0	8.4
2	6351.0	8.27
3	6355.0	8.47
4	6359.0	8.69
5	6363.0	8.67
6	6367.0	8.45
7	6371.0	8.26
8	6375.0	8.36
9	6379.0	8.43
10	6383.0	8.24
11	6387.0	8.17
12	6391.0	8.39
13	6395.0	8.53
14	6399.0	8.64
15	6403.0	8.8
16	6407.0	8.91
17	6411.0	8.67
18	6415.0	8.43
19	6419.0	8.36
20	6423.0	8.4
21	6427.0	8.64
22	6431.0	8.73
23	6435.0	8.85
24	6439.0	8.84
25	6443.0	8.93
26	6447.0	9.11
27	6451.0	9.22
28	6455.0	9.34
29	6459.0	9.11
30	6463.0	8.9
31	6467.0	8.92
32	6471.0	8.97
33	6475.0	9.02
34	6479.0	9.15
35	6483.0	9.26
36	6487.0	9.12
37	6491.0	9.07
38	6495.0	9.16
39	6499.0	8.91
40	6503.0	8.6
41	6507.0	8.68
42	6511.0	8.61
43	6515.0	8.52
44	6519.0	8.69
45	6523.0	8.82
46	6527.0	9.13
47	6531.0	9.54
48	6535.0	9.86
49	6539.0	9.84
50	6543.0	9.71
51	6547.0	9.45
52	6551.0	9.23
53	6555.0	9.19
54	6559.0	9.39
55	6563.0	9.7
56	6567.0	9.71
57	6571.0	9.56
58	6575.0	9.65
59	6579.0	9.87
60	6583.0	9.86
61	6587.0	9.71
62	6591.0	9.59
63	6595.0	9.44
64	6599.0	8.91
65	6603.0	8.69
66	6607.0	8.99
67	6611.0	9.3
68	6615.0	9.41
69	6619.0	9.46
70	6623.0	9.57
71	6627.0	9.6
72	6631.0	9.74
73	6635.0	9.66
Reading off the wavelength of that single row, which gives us 6591.0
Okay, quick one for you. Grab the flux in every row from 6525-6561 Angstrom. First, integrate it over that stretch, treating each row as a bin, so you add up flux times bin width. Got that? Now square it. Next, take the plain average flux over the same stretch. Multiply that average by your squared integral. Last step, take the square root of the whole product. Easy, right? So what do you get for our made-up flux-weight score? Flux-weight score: 1051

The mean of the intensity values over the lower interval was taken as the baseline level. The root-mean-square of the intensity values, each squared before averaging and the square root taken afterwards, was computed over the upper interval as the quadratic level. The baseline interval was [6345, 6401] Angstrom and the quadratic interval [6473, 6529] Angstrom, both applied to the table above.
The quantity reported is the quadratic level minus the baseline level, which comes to 0.49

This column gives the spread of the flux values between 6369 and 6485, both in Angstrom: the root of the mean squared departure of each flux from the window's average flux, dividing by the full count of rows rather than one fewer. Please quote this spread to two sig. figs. 0.33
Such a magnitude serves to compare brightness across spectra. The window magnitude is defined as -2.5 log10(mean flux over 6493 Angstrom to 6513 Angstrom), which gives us -2.36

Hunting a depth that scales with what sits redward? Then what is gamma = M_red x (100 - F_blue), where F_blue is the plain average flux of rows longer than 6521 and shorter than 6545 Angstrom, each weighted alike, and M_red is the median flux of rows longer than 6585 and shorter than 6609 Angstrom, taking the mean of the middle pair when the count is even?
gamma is 834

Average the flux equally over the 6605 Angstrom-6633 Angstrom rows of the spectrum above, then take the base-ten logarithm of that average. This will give 0.975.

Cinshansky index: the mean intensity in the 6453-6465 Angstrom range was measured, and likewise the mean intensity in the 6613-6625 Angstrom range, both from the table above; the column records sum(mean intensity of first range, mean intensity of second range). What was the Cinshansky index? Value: 18.6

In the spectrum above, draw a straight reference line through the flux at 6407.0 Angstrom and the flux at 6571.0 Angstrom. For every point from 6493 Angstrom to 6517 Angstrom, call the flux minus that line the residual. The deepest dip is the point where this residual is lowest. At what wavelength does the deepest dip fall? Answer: 6515.0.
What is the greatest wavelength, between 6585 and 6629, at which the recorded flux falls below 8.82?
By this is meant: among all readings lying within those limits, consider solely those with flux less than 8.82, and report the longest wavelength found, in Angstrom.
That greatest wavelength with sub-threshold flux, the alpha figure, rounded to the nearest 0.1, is 6603.0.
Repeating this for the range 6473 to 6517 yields 6515.0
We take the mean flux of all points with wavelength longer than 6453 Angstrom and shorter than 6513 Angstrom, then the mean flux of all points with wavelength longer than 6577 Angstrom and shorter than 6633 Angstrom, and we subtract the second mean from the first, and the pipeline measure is -0.45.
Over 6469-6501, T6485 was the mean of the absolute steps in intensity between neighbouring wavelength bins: 0.12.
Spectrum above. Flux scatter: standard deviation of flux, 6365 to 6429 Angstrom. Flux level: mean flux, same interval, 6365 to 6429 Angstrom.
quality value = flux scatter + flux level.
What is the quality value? 8.7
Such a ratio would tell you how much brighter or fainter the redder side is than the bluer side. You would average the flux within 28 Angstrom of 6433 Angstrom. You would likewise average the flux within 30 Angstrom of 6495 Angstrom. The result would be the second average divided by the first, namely 1.01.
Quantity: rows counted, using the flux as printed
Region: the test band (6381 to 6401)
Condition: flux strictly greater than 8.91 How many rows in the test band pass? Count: 0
